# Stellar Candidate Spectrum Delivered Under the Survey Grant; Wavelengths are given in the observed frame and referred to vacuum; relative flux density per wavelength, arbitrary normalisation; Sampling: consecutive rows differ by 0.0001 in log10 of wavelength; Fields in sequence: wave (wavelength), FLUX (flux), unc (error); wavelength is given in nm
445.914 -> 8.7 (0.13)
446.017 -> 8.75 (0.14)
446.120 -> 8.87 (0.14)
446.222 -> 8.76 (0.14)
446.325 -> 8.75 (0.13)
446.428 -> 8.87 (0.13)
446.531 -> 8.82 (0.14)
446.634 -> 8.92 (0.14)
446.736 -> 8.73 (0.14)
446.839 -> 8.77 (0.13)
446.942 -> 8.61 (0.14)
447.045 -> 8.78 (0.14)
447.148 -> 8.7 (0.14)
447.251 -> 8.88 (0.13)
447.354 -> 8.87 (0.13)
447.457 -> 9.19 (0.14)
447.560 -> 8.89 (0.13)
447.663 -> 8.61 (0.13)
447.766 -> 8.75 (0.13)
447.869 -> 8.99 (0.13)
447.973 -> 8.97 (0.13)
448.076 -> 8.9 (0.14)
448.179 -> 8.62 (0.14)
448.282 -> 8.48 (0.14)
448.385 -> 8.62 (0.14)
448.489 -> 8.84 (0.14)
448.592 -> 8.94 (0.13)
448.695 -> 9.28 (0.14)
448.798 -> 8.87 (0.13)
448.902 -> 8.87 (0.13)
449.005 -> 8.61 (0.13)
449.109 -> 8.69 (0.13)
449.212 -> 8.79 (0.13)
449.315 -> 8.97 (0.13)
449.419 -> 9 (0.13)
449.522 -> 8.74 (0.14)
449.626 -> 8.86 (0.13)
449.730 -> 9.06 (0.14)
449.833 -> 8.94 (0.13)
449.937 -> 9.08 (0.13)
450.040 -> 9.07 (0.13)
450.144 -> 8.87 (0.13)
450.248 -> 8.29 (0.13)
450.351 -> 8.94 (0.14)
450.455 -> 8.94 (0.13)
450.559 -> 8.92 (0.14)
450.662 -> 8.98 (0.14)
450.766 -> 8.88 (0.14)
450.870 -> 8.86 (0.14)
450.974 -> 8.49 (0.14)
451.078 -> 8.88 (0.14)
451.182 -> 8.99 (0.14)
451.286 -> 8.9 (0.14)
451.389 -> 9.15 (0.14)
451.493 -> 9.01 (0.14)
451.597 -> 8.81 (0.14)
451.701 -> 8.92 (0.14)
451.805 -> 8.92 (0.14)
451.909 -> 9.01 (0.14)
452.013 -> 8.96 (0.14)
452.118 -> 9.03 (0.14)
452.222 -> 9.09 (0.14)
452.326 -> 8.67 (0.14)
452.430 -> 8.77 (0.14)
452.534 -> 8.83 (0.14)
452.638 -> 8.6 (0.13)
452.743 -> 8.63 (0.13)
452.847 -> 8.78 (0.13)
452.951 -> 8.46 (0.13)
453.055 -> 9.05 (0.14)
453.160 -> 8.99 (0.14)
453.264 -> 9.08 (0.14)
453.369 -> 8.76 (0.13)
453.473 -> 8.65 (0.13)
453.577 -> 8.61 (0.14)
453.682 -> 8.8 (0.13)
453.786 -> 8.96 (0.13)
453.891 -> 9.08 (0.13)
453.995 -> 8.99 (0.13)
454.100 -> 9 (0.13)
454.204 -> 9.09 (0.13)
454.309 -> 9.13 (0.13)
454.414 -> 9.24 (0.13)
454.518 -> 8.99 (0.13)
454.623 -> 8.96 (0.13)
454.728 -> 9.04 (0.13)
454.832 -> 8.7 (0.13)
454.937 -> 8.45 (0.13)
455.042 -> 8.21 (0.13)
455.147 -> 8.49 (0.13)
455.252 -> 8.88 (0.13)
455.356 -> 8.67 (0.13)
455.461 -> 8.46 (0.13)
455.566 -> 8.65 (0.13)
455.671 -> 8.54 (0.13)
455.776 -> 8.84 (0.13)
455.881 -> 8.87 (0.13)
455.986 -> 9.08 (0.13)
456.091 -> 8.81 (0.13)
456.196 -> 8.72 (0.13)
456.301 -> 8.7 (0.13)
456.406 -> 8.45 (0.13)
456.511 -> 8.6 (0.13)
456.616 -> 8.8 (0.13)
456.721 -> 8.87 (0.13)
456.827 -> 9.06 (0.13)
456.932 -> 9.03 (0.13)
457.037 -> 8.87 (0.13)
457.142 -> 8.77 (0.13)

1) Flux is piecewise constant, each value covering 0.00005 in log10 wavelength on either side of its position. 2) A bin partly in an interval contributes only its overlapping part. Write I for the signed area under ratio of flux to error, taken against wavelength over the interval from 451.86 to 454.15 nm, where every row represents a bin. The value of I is 150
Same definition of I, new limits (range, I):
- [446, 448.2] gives 144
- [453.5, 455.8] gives 155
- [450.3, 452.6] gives 147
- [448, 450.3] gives 152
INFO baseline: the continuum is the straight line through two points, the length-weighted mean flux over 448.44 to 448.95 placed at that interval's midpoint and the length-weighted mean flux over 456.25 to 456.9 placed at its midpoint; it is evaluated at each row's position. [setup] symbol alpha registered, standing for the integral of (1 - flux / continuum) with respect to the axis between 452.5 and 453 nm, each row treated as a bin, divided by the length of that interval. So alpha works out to 0.023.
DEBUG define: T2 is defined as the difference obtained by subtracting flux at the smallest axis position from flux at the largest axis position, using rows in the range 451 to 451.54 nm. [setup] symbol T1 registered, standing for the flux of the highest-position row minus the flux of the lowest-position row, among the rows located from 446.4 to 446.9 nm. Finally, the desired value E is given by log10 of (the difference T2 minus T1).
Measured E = -0.64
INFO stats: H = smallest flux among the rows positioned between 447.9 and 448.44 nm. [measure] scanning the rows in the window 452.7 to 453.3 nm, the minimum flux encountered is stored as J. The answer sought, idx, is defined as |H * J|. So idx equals 71.7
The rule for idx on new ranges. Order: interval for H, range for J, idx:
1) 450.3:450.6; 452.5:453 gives 75.5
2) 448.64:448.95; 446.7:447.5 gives 76.4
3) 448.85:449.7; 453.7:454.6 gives 77.1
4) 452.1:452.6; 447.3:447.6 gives 76.9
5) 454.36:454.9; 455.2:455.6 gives 73.6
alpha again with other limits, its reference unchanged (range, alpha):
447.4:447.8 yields 0.015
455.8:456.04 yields -0.021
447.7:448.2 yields 0.015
